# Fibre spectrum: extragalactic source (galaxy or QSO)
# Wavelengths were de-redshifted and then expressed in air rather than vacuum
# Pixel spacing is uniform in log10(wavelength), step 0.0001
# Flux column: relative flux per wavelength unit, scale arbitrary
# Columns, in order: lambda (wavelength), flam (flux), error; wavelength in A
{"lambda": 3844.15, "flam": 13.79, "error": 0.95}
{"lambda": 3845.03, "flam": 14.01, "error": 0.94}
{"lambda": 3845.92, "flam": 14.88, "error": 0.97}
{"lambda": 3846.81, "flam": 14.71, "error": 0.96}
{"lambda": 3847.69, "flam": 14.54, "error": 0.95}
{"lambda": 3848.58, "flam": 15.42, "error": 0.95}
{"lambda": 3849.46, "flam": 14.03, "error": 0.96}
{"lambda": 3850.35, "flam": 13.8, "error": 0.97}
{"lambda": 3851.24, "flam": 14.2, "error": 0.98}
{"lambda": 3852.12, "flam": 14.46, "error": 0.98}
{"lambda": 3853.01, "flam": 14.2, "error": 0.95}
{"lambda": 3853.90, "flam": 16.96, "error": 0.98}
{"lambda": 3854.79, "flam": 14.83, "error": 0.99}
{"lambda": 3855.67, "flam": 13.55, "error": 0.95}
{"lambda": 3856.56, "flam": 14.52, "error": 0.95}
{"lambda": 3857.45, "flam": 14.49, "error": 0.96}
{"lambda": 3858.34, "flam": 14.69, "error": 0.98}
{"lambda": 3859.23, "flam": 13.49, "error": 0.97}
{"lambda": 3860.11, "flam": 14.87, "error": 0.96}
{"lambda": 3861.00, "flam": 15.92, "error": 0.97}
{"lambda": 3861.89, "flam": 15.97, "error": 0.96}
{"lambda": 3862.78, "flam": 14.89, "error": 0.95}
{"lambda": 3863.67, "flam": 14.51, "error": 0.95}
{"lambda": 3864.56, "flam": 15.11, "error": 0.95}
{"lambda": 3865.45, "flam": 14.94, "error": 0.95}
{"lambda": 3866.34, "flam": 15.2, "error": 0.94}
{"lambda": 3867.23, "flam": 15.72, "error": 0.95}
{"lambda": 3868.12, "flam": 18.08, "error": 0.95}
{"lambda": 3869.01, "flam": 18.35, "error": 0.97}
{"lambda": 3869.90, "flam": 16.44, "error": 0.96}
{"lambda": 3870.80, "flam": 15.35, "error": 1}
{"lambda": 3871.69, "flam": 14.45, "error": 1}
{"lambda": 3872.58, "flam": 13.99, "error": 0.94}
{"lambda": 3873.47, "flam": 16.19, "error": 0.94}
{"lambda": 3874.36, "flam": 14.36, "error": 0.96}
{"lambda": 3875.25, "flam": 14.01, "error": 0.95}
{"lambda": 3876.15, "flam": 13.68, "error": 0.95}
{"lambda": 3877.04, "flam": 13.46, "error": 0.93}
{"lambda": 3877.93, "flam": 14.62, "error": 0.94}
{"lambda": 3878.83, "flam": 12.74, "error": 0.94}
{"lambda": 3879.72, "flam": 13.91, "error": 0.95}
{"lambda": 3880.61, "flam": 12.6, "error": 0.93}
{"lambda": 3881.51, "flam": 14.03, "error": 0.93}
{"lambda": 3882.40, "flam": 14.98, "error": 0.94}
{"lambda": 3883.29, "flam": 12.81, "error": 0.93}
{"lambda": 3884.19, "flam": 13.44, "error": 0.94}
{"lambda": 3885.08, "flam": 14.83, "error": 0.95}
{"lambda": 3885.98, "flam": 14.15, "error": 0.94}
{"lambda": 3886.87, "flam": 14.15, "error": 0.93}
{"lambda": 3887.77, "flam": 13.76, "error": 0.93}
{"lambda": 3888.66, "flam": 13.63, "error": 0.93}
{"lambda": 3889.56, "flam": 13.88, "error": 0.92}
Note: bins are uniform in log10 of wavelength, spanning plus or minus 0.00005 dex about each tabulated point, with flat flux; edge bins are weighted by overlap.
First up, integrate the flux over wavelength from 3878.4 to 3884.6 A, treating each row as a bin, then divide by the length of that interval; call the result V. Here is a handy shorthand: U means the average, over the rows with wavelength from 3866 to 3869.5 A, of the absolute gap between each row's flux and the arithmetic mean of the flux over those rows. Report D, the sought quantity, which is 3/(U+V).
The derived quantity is 0.202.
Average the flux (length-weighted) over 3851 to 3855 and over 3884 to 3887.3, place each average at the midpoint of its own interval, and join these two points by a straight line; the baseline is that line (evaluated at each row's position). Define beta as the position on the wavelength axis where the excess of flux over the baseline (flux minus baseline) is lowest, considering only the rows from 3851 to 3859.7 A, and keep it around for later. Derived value 3855.67 A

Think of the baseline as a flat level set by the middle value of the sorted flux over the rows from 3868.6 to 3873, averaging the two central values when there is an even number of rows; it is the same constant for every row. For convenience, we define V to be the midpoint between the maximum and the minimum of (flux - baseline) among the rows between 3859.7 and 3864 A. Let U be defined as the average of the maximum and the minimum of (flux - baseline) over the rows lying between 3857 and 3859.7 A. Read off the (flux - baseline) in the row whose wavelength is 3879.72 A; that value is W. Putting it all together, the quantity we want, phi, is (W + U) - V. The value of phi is -2.6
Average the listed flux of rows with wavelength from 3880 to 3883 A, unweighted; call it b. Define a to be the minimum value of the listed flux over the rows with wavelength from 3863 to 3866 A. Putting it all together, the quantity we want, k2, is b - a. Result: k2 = -0.6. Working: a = 14.51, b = 13.9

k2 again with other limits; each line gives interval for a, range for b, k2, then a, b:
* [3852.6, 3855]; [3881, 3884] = -0.3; 14.2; 13.9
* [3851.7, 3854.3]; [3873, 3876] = 0.7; 14.2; 14.9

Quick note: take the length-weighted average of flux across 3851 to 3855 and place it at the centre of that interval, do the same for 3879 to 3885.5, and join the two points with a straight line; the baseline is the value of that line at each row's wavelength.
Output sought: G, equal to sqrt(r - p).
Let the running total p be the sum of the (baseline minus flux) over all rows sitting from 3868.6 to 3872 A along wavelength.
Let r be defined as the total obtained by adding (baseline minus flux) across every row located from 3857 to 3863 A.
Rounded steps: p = -8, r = -1.6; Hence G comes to 2.4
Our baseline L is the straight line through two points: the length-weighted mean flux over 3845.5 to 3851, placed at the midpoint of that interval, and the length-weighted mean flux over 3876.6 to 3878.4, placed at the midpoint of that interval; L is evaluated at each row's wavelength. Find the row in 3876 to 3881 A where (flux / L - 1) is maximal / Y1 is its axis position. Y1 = 3877.93 A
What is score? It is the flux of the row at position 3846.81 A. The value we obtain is 14.71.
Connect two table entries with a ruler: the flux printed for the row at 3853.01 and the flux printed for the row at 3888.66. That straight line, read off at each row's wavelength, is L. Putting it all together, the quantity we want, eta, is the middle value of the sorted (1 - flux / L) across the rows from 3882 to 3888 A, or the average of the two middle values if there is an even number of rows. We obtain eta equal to -0.03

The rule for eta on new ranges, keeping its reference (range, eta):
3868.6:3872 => -0.14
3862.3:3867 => -0.07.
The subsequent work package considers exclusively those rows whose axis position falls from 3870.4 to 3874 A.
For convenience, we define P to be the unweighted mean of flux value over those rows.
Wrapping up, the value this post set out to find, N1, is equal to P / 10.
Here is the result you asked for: 1.50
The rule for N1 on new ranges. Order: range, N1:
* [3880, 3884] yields 1.36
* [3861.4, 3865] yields 1.51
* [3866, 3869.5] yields 1.68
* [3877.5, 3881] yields 1.35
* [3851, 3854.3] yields 1.50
